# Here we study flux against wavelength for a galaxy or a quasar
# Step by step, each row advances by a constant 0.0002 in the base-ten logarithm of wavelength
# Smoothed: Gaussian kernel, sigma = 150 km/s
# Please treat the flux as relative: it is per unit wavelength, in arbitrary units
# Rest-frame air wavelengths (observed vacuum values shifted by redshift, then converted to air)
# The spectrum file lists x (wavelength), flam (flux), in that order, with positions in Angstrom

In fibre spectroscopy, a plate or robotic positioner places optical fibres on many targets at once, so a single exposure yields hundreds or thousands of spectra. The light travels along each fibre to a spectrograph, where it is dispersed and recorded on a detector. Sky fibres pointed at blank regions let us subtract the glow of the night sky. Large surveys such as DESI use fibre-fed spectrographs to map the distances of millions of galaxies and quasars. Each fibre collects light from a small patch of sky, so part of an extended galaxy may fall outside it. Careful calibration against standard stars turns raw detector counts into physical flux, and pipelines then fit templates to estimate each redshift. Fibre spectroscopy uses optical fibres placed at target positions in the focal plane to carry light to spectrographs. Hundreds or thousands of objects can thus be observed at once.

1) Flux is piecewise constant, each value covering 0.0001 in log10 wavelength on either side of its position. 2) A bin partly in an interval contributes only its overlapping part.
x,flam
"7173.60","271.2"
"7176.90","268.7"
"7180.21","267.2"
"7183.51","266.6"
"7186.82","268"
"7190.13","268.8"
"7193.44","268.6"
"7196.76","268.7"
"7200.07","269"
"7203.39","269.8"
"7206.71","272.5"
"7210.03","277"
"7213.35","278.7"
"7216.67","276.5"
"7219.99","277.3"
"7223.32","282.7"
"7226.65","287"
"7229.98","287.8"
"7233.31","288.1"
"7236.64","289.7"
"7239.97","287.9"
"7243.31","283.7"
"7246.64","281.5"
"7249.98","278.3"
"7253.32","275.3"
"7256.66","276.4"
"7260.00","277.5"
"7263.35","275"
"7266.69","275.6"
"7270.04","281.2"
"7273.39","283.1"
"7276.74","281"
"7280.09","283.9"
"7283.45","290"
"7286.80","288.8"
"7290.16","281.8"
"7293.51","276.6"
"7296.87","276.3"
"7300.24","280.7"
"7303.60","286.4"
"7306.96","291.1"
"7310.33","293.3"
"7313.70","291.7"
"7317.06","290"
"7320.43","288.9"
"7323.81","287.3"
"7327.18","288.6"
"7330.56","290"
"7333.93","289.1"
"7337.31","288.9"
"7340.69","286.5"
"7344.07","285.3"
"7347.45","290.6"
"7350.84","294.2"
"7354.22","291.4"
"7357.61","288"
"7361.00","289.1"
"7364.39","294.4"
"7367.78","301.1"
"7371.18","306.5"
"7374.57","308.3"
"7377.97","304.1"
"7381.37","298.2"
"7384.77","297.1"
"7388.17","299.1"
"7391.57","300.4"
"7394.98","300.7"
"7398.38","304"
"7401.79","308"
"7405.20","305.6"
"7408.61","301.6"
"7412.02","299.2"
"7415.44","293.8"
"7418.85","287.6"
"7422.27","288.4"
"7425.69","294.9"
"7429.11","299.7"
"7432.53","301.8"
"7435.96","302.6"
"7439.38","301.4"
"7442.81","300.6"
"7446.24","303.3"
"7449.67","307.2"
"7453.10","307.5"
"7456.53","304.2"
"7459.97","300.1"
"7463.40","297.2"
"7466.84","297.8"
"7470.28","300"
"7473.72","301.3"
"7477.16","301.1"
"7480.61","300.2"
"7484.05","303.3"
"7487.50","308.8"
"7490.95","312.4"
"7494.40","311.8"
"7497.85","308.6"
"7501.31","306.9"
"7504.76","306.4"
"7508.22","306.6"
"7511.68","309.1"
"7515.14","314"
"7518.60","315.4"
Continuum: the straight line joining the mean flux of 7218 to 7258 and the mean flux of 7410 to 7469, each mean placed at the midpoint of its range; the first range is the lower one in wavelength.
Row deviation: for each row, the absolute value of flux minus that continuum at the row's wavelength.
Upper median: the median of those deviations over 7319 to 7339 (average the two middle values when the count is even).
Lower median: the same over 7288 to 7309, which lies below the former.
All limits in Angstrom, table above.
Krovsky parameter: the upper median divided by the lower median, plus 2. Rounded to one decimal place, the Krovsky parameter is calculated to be 2.3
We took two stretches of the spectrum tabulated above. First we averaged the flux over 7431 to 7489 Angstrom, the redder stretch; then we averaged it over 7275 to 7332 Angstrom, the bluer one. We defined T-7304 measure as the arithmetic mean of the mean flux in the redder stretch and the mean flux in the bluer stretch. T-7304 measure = 294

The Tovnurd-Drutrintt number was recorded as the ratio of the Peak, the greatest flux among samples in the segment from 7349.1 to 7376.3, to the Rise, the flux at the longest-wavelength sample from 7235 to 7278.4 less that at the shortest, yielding -35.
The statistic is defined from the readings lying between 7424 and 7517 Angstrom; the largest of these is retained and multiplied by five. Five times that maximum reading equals 1570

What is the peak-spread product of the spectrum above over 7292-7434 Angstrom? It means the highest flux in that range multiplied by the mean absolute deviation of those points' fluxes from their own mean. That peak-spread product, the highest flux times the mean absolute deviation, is 2015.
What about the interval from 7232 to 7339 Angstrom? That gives 1484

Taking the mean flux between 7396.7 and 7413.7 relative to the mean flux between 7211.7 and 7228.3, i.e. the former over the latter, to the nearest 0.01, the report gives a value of 1.08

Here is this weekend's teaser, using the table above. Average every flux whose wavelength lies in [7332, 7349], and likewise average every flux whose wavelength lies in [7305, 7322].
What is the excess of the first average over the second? -3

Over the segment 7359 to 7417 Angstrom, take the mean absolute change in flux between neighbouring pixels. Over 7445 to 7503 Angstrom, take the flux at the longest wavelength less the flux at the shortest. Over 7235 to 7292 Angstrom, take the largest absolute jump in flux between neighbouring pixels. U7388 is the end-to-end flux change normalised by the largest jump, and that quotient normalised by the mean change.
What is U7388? 0.15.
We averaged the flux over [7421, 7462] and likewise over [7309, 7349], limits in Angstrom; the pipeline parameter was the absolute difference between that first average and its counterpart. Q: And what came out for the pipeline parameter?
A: 12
